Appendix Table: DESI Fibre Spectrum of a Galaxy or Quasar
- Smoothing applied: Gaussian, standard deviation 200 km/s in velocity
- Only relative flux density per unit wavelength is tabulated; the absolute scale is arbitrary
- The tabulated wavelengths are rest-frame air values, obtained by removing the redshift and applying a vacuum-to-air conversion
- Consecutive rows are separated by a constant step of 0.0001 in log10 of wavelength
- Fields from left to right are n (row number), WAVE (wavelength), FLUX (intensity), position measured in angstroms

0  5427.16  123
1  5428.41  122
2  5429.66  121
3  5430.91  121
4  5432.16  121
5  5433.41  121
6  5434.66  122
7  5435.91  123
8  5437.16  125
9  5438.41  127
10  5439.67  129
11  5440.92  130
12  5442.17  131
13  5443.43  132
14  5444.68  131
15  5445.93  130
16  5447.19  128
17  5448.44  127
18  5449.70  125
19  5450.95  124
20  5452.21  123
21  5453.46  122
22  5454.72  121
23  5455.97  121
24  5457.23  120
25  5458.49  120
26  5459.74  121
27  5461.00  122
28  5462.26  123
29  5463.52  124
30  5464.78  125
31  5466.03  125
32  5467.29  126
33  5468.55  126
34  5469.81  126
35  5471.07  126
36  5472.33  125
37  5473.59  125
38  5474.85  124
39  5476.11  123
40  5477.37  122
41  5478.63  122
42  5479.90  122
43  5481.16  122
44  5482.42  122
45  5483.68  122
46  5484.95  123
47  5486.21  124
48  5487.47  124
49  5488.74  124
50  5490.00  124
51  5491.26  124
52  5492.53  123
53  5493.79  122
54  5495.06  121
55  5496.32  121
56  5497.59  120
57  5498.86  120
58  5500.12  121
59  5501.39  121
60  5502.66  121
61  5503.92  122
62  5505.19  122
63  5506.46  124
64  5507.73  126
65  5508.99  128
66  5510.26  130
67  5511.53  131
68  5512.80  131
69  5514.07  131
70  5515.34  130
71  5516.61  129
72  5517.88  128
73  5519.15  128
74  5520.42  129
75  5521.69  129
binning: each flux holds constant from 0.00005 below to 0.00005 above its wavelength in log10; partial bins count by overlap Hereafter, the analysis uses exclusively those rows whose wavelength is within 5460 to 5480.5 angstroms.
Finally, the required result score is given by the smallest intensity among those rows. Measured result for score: 122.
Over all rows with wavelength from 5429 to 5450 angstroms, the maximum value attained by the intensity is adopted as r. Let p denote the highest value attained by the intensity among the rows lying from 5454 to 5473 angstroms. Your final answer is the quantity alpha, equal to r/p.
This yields 1.05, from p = 126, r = 132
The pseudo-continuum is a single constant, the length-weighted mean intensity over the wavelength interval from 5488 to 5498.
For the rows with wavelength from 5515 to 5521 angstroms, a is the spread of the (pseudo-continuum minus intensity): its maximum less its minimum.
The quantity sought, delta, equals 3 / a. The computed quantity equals 1.5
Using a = 2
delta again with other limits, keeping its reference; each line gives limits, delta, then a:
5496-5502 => 3.0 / 1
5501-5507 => 1.0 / 3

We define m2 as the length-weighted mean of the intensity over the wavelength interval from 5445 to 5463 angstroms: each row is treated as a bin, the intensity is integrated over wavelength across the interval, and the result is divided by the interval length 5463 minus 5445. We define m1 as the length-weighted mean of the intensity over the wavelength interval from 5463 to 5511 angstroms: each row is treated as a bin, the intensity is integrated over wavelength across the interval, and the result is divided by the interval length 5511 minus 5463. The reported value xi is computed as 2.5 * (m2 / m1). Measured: 2.50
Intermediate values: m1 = 123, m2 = 123.5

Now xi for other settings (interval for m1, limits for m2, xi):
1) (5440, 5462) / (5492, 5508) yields 2.43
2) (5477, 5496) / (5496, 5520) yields 2.56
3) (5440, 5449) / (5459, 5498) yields 2.37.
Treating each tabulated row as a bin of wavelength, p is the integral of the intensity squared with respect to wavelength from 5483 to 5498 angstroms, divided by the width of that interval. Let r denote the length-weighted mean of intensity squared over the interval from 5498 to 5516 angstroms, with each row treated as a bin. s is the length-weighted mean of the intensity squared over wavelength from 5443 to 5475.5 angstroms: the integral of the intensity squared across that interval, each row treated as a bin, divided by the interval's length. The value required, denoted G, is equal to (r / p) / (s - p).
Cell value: 0.002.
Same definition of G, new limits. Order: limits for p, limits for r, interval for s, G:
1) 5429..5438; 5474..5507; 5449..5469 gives 0.005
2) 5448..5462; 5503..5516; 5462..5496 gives 0.003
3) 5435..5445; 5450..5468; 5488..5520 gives -0.001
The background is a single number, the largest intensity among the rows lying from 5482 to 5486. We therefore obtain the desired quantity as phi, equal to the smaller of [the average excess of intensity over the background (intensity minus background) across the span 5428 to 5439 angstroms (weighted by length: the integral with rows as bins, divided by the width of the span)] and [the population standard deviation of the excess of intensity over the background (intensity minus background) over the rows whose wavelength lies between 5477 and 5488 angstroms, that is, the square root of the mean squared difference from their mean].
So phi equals -0.4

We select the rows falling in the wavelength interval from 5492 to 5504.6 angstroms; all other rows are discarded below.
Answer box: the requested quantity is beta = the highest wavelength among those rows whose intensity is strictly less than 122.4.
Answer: 5503.92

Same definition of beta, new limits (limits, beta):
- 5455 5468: 5461.00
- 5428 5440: 5434.66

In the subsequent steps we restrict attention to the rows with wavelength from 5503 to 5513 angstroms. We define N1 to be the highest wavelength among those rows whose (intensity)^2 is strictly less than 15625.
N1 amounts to 5506.46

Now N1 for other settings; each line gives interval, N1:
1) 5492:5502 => 5501.39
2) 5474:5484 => 5483.68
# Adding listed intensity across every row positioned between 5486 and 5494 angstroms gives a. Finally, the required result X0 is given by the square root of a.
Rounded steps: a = 865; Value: 29.4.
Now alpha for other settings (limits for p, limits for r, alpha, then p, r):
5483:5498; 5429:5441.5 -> 1.05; 124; 130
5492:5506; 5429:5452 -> 1.07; 123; 132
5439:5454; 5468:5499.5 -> 0.95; 132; 126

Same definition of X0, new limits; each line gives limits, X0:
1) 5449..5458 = 29.3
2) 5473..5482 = 29.3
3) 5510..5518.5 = 30.2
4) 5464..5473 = 29.6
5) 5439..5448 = 30.2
